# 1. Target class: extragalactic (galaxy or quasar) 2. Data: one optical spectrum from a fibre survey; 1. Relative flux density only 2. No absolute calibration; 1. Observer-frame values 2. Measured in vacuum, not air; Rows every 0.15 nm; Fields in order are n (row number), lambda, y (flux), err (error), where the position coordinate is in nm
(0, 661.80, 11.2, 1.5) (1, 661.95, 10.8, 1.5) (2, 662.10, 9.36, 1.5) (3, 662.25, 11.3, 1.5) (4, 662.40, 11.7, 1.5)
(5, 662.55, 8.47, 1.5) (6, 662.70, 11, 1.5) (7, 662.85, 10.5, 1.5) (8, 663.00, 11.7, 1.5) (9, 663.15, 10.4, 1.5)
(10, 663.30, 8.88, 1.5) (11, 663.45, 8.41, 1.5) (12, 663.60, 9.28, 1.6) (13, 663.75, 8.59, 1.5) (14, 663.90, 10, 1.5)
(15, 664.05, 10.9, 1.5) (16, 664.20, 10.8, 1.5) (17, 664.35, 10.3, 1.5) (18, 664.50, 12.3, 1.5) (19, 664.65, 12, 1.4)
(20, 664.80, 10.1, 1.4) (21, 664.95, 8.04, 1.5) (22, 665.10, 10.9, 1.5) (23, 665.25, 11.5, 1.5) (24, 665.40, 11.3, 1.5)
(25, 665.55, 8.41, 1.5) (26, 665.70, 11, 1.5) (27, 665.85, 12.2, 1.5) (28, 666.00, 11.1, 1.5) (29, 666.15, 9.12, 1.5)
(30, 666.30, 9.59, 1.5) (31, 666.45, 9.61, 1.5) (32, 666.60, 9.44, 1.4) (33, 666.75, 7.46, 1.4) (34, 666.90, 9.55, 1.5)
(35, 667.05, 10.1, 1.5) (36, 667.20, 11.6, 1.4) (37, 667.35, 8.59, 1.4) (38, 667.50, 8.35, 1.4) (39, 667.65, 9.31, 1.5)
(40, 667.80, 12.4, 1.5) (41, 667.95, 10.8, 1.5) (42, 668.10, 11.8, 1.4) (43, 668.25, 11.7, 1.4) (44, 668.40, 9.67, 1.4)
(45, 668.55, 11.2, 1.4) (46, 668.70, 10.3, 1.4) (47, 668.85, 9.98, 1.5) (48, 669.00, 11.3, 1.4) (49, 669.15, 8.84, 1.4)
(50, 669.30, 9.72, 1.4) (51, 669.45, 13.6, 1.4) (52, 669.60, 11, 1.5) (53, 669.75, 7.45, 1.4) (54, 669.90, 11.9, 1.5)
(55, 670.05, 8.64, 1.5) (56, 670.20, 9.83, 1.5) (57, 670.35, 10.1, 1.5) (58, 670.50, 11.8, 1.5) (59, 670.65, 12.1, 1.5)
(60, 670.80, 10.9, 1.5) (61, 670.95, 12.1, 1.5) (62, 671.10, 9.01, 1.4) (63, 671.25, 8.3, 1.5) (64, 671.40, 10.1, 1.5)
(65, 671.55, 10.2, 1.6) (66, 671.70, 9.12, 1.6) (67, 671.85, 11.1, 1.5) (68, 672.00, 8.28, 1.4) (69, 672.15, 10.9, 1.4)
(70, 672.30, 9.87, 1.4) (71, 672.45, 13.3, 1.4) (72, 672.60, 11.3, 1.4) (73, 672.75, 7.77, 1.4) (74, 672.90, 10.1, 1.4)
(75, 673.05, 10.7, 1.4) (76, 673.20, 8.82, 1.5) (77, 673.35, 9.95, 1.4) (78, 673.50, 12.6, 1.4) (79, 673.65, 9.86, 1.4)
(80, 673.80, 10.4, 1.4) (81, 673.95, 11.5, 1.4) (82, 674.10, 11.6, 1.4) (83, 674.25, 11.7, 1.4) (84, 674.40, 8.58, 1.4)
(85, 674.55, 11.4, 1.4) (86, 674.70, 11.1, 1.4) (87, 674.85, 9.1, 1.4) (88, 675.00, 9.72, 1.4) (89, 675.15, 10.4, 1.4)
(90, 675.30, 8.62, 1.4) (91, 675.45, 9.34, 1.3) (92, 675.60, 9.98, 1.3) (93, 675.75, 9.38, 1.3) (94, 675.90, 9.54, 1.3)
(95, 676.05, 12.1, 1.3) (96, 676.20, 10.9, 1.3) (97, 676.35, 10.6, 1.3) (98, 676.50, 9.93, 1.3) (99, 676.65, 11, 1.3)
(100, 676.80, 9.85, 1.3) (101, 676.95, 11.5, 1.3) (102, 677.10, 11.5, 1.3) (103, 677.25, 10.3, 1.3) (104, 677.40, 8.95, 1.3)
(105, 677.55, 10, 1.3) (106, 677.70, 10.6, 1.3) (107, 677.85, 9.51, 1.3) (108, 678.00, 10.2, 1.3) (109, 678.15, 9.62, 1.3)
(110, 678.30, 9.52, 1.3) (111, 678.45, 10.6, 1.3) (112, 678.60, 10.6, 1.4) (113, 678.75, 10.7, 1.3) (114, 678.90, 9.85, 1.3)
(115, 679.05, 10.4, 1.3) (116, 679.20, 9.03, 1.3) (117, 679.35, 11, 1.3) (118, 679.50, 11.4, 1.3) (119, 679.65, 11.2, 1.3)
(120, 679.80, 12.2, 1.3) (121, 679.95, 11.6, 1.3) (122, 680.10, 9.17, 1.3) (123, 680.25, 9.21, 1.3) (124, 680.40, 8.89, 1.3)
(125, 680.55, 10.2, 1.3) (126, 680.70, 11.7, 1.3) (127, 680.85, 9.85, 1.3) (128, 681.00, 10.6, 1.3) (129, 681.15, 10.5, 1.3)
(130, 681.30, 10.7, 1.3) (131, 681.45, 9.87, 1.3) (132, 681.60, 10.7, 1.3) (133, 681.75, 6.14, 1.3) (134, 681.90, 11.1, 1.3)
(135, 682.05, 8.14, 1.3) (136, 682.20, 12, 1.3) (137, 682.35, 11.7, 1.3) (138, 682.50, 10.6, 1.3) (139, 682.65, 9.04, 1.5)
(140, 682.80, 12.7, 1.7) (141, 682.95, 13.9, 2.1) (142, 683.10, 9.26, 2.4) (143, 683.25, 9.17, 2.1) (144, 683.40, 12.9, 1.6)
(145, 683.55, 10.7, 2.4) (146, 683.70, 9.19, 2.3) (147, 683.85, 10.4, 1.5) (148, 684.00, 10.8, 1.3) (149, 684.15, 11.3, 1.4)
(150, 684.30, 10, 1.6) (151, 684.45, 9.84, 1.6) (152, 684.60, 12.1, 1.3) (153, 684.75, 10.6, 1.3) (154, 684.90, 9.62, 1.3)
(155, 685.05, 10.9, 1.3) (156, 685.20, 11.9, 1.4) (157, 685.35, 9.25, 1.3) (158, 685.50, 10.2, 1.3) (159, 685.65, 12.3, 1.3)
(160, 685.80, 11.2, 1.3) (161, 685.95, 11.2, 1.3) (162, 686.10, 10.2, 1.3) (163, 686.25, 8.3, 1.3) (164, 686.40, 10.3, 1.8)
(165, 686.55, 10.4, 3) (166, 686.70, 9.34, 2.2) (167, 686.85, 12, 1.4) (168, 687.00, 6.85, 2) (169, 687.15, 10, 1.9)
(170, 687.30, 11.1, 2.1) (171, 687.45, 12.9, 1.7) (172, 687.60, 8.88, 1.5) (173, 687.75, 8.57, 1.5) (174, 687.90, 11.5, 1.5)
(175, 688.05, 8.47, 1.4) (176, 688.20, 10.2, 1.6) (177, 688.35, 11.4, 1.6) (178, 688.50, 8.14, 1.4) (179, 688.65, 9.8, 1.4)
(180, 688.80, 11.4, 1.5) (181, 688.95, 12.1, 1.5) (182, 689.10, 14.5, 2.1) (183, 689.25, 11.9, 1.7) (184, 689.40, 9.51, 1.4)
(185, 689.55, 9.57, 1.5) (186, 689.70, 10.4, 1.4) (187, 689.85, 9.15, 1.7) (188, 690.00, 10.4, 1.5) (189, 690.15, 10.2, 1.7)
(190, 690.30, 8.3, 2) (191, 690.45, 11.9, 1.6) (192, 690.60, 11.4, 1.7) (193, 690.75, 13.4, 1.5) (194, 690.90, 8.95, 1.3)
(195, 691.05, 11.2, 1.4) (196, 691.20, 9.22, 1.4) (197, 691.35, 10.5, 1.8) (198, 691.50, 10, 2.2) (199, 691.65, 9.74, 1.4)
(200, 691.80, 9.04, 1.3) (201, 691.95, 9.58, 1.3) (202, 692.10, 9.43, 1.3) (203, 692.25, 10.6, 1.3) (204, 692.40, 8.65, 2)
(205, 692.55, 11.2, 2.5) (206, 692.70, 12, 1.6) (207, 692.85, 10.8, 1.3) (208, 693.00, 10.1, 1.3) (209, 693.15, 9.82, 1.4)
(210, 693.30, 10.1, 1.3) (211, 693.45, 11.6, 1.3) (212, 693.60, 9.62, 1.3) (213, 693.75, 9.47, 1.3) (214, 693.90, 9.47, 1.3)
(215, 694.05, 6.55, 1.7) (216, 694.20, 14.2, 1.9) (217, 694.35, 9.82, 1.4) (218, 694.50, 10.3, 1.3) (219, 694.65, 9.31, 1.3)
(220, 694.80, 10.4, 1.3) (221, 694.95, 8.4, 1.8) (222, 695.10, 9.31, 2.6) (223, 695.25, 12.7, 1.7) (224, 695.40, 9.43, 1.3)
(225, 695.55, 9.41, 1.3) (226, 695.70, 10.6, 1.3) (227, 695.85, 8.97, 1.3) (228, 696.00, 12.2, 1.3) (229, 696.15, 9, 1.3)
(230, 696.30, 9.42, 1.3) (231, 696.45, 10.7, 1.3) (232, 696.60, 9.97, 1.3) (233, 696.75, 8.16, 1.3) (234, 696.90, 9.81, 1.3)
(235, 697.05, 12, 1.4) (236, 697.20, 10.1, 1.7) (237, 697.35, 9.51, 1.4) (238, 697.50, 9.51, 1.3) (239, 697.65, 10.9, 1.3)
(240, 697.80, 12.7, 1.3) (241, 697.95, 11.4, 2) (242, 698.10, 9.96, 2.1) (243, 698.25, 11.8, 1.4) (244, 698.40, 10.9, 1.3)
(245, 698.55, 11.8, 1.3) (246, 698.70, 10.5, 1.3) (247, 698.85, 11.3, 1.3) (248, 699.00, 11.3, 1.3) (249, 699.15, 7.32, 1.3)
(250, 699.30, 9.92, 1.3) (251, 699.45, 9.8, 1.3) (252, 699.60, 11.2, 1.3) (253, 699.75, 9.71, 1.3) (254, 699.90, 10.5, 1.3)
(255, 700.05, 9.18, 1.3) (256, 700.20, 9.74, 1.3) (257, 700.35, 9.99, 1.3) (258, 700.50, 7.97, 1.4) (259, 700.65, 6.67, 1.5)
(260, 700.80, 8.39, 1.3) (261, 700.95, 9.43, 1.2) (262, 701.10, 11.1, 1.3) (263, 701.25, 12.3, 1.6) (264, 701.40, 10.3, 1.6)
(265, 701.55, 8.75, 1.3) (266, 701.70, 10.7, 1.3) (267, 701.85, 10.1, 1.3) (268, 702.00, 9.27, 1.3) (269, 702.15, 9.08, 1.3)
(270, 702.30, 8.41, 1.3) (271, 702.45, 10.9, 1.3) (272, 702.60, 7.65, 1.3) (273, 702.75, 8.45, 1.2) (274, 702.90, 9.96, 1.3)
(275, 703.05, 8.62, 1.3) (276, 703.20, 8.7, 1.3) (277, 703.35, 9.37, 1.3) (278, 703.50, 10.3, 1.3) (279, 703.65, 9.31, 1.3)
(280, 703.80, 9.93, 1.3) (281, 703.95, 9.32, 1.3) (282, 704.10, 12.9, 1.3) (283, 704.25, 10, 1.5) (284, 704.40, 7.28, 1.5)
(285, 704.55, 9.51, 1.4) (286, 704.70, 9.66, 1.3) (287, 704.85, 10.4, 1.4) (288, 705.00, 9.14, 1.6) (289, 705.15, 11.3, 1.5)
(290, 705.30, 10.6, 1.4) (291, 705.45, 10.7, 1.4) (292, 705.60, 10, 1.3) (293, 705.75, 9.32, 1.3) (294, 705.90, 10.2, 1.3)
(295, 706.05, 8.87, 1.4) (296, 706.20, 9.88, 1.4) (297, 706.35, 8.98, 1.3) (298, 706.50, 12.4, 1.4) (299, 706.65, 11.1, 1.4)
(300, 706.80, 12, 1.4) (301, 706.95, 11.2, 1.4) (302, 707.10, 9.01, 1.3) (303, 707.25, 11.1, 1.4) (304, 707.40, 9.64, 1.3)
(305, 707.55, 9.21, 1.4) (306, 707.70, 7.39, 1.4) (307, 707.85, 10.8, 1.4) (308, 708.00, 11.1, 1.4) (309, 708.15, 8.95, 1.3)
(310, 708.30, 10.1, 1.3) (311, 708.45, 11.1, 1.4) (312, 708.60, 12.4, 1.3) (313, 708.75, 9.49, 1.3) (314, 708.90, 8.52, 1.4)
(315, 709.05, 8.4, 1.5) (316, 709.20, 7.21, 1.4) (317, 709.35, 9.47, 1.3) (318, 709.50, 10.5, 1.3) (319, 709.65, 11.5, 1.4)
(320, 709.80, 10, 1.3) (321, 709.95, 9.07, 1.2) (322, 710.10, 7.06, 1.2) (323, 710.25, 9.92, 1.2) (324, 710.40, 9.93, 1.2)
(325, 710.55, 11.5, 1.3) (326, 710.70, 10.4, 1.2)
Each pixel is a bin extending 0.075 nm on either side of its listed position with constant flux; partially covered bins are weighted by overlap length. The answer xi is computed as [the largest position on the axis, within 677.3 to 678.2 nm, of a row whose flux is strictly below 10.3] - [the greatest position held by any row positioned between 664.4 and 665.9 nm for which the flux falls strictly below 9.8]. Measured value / 12.60 nm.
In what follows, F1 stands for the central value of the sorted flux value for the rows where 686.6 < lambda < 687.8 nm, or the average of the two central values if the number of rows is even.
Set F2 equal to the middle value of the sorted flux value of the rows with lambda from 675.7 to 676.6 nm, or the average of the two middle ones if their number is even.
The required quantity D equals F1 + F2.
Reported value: 19.9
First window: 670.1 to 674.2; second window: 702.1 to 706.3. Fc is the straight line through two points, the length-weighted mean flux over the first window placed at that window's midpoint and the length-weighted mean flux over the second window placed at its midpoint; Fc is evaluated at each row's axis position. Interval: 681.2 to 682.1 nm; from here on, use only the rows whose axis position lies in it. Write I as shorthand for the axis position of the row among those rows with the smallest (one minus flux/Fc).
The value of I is 681.90 nm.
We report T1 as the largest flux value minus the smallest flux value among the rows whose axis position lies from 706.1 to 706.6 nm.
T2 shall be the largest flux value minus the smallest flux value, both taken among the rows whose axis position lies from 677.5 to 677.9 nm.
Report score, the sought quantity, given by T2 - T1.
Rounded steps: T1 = 3.4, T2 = 1.1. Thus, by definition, -2.3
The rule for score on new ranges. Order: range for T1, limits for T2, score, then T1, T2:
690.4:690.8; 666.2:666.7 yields -1.8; 2.0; 0.2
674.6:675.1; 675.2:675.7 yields -0.6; 2.0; 1.4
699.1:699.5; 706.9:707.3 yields -0.4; 2.6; 2.2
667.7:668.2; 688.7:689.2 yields 1.5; 1.6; 3.1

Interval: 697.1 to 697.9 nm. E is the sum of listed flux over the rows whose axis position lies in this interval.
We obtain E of 53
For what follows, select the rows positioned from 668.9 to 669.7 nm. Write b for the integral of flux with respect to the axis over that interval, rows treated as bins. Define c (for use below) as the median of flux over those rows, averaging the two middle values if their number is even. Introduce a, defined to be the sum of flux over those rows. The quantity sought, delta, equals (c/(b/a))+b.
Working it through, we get 78.2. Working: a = 54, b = 8.6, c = 11.0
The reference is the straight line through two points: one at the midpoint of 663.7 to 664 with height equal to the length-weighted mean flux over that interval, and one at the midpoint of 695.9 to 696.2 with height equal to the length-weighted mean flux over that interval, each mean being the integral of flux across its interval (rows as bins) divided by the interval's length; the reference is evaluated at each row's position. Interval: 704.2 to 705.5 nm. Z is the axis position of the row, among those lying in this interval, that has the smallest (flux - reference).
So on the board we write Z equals 704.40 nm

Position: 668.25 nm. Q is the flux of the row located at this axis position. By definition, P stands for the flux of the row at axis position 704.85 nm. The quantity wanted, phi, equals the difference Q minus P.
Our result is 1.3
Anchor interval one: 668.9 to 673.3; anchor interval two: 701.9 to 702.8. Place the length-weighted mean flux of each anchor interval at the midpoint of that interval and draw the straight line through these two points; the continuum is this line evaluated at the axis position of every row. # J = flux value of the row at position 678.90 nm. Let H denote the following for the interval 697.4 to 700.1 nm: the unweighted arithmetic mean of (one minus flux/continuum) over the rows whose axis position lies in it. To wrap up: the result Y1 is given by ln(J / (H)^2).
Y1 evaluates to 6.1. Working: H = -0.151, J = 9.85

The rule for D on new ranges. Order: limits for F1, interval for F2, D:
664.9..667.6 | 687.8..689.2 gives 21.0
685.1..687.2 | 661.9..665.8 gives 20.9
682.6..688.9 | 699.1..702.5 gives 20.1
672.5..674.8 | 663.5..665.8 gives 21.5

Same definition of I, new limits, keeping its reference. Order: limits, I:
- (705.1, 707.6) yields 706.50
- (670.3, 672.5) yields 672.45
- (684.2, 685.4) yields 684.60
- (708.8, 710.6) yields 710.55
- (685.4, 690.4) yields 689.10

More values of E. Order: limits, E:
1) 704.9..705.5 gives 42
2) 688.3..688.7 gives 29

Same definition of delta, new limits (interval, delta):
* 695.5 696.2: 73.9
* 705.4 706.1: 78.3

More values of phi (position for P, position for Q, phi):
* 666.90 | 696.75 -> -1.4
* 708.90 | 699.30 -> 1.4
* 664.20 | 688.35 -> 0.6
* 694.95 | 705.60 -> 1.6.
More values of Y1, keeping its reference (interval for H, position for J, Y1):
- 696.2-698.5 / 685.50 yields 6.3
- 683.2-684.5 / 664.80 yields 7.5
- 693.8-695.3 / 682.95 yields 7.7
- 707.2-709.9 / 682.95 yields 6.8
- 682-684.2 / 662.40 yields 7.0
